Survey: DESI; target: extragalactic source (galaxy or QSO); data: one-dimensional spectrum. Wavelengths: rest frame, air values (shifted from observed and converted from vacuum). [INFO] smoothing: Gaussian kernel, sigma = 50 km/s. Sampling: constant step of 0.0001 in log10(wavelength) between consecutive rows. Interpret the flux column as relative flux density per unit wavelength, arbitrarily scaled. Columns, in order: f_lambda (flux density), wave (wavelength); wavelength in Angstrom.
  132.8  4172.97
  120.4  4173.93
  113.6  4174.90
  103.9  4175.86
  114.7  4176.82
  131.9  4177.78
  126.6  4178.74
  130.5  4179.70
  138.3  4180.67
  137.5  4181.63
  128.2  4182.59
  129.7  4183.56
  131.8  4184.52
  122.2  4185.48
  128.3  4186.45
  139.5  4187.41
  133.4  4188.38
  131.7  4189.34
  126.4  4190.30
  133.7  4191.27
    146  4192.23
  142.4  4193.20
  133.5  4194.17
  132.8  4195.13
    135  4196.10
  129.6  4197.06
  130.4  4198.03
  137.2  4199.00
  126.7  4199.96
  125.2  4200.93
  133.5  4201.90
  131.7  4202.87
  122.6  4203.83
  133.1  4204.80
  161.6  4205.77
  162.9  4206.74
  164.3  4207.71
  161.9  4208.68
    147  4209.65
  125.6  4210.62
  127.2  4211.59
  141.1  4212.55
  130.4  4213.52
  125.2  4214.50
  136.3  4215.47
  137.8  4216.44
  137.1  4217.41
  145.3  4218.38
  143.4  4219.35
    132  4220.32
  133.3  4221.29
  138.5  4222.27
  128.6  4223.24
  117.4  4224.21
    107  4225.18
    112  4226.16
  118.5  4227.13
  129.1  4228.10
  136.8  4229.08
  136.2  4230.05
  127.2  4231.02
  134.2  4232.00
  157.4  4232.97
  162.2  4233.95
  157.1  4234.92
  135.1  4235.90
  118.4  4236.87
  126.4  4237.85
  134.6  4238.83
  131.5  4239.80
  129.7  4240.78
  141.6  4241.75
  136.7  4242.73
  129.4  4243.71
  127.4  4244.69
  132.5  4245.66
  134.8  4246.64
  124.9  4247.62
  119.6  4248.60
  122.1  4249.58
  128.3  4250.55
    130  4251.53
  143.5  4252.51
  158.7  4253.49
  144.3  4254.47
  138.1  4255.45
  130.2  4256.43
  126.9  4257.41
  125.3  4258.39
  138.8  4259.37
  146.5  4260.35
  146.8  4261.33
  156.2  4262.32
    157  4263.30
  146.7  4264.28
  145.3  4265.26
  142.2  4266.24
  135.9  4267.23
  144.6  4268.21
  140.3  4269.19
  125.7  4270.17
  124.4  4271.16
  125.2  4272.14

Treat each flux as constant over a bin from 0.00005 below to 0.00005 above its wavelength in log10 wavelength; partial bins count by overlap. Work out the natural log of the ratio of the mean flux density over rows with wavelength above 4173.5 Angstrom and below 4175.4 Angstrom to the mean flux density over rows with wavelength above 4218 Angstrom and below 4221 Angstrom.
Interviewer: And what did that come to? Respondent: -0.18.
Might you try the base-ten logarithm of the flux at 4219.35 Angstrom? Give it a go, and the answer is 2.157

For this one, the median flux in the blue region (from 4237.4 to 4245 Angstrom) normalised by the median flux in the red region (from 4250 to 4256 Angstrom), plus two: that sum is 2.93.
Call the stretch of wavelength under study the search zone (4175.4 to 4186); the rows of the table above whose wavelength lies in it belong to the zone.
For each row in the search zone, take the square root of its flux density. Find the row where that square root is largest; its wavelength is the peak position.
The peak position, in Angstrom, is 4180.67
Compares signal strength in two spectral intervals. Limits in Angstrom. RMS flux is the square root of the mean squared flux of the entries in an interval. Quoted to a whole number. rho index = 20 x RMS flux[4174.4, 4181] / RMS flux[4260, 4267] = 17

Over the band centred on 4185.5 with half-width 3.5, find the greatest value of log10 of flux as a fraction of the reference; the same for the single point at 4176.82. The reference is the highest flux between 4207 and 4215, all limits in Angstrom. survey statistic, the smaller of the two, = -0.156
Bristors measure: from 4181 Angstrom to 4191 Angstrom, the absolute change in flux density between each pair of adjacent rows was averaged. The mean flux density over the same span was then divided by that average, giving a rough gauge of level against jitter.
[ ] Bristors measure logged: 22.3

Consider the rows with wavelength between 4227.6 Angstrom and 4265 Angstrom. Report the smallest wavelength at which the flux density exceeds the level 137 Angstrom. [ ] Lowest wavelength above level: 4232.97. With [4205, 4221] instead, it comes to 4205.77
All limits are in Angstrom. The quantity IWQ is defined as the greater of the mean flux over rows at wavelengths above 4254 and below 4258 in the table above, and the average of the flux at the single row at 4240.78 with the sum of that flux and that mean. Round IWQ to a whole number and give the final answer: 197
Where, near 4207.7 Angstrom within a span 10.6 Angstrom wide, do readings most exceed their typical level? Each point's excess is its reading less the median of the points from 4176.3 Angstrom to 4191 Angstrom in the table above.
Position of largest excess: 4207.71 Angstrom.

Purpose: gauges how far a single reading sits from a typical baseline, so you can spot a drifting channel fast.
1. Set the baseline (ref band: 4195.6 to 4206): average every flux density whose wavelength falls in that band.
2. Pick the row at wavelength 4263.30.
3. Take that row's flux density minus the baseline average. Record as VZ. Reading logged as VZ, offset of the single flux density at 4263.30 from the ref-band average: 24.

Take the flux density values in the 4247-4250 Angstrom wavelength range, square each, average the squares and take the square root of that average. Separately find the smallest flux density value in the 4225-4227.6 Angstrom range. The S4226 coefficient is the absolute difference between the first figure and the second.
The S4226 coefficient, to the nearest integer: 15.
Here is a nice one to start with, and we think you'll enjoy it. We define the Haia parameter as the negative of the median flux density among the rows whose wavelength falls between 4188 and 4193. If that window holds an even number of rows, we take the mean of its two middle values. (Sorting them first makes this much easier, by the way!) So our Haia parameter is -133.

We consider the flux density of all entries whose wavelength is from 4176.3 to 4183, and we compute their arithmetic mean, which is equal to 130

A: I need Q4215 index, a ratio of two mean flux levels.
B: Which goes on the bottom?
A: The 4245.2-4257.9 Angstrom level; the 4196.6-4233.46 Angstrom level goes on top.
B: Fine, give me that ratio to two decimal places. 1.01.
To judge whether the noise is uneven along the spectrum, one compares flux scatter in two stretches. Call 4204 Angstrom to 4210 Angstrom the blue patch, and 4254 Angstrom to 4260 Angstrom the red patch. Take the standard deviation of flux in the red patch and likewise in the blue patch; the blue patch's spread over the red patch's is 1.7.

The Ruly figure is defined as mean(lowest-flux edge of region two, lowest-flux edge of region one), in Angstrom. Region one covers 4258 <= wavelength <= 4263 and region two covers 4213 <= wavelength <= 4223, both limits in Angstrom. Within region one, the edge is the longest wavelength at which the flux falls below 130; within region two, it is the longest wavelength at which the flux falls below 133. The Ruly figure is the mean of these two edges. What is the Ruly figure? 4239.4 Angstrom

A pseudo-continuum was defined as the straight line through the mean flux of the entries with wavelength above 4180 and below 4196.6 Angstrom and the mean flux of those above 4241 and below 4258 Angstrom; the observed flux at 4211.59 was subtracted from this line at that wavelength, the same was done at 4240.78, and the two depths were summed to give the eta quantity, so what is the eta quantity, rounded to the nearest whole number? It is 10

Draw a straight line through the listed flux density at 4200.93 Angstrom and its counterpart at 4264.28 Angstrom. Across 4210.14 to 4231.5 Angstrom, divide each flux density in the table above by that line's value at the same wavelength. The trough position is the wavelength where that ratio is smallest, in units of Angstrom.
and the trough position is 4225.18 Angstrom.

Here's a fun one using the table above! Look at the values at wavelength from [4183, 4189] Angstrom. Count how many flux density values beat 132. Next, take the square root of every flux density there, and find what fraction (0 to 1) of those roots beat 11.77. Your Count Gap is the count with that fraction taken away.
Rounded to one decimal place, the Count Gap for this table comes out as 1.8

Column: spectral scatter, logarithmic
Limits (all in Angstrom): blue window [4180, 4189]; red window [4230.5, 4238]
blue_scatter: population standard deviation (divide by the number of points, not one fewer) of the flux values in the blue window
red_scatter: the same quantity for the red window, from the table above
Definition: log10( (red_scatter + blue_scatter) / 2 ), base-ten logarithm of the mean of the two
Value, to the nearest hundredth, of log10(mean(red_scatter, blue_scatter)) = 1.02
